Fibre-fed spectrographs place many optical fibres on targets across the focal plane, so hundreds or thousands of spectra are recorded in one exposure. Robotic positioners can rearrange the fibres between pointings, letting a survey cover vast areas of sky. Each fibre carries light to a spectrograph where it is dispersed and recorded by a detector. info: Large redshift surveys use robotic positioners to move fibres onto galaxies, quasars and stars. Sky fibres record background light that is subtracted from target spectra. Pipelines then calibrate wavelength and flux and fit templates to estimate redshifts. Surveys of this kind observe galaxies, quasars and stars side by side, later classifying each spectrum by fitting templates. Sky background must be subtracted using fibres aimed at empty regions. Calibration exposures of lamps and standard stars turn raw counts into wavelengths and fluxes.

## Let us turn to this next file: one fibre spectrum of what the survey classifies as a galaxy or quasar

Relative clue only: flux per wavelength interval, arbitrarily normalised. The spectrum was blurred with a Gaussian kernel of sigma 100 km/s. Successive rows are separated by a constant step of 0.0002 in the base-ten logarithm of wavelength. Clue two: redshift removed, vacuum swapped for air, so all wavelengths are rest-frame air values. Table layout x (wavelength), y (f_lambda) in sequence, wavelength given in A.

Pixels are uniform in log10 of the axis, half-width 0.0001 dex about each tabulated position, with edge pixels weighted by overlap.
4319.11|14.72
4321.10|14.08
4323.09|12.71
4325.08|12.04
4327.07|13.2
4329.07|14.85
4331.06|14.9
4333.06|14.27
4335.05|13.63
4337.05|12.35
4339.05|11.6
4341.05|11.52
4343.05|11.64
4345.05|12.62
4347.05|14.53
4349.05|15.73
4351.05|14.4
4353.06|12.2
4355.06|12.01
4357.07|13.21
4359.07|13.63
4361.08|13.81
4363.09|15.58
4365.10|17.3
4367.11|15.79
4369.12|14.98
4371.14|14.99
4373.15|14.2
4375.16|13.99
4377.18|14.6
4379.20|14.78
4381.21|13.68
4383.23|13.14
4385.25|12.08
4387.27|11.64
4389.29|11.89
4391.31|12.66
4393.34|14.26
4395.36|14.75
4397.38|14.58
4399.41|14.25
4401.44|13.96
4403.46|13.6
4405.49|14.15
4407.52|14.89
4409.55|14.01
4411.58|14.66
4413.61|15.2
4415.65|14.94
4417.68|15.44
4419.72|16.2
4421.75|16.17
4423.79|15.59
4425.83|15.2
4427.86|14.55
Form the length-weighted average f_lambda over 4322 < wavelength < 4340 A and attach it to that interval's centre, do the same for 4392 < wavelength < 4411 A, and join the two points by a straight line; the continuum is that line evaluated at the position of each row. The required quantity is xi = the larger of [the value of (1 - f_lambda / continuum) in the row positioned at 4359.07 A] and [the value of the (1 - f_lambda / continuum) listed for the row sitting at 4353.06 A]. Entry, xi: 0.102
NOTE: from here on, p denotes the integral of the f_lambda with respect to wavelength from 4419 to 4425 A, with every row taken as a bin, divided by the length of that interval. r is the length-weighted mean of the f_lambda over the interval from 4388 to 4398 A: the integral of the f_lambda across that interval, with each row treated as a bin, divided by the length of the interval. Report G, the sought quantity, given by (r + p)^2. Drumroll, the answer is 870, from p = 16.0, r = 13.5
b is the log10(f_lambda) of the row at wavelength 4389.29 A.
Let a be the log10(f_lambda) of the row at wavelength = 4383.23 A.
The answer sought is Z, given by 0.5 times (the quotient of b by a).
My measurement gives 0.481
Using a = 1.12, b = 1.08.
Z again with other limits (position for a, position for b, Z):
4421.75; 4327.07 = 0.464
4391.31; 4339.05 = 0.483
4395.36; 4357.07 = 0.480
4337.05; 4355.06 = 0.494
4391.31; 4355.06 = 0.490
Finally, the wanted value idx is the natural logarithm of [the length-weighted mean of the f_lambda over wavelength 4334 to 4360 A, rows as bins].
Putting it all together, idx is 2.57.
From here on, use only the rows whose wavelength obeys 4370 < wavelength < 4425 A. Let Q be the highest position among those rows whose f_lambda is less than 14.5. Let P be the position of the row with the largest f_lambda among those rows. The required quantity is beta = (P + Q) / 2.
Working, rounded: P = 4419.72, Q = 4409.55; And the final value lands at 4414.6 A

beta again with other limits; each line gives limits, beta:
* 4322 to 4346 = 4338.1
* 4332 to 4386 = 4375.2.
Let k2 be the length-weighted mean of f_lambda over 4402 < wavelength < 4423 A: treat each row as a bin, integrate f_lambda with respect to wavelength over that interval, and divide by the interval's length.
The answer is 14.9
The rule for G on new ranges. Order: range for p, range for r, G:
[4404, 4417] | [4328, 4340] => 796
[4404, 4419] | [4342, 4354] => 799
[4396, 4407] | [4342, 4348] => 733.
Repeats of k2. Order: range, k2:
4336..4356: 12.9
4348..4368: 14.4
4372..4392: 13.3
